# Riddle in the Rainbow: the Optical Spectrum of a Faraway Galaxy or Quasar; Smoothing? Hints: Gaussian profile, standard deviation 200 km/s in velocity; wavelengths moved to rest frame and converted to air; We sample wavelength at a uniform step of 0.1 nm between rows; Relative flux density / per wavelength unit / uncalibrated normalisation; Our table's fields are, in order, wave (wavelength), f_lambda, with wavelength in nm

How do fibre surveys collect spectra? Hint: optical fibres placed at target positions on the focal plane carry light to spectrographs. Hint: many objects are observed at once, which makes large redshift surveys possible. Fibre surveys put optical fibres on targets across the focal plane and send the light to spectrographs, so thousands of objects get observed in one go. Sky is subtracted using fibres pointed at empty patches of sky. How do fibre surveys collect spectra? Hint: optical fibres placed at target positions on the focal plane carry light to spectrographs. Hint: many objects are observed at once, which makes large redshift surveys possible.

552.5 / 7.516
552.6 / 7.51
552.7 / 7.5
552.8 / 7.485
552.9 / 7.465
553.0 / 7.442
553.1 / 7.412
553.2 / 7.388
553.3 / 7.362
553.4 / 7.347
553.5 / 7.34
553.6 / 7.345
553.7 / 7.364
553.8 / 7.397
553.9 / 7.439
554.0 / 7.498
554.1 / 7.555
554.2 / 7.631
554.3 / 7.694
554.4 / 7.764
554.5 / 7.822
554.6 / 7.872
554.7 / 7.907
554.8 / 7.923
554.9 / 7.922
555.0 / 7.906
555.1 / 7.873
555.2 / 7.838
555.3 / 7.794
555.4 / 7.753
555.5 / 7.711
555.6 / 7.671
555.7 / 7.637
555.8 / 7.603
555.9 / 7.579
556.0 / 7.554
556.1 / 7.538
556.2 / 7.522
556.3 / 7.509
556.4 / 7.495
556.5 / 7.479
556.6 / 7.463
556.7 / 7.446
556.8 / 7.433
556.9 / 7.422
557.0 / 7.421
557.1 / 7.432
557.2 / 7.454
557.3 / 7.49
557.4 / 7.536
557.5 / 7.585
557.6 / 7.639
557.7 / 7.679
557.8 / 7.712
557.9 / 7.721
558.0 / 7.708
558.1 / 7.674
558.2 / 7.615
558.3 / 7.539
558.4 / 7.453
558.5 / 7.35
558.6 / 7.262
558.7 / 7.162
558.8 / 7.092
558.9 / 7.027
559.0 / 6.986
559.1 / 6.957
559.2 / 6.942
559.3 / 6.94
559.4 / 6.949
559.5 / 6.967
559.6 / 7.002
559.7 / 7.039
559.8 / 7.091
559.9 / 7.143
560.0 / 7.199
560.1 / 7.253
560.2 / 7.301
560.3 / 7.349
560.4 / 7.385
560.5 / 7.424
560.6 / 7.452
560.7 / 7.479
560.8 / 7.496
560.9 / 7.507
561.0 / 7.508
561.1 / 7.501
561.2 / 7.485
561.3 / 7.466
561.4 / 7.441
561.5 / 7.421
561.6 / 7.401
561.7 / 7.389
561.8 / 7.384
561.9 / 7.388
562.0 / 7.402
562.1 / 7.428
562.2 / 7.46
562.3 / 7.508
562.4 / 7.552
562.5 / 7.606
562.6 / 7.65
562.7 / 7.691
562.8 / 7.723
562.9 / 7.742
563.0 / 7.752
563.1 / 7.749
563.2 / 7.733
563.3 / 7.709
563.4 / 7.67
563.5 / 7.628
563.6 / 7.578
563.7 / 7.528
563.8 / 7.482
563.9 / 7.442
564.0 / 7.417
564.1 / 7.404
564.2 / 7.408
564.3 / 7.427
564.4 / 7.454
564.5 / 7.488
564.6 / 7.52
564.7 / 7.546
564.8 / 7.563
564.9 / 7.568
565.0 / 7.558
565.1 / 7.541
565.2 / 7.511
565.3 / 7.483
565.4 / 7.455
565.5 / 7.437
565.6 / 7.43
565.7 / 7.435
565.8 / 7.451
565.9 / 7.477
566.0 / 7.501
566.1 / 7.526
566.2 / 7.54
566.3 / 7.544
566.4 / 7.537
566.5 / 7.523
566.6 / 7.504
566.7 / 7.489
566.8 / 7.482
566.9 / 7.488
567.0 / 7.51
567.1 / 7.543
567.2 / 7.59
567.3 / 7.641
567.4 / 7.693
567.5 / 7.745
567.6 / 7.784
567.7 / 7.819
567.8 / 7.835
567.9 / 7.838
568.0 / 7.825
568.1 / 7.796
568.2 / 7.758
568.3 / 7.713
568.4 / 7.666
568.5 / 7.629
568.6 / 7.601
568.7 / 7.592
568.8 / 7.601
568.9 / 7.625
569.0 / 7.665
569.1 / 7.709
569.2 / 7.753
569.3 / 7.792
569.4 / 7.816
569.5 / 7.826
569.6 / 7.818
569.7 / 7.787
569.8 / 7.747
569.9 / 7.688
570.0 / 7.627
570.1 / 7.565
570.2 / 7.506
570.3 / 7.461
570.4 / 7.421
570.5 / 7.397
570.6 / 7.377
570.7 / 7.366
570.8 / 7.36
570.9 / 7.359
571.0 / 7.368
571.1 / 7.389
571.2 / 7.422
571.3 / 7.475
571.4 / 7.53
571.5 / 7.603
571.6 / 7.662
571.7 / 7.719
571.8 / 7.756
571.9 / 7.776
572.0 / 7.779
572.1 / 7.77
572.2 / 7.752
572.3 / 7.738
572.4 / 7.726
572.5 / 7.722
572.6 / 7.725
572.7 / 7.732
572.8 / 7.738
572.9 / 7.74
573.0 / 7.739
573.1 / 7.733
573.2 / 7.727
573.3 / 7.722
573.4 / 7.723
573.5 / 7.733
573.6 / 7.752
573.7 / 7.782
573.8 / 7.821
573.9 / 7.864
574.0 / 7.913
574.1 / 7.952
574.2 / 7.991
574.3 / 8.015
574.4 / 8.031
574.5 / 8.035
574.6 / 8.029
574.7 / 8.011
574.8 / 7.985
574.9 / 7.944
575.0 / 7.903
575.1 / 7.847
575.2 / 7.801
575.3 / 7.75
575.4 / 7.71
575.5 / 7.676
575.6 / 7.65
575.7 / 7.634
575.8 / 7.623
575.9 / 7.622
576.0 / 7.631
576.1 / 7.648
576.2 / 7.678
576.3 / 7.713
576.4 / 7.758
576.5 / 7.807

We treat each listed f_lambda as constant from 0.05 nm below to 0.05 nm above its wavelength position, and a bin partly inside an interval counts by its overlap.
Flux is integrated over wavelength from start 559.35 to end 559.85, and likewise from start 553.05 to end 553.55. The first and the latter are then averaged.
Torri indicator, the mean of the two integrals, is 3.59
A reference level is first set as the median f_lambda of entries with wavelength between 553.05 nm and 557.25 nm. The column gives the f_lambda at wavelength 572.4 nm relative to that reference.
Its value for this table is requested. 0.20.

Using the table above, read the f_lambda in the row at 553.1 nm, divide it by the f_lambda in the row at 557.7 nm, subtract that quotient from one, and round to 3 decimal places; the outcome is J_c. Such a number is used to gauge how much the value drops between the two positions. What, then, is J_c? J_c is 0.035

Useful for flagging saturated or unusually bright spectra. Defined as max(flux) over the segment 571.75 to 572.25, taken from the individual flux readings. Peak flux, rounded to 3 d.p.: 7.779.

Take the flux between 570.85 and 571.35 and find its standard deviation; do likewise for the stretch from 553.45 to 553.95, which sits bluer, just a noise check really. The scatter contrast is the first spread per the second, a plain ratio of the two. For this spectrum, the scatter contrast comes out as 1.1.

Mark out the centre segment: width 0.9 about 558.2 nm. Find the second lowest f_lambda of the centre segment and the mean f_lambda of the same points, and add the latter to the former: 14.9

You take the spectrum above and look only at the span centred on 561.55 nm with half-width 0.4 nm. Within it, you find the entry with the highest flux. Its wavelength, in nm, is 561.2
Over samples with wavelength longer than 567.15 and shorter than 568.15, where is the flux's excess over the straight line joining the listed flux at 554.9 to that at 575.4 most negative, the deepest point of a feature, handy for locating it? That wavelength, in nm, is 567.2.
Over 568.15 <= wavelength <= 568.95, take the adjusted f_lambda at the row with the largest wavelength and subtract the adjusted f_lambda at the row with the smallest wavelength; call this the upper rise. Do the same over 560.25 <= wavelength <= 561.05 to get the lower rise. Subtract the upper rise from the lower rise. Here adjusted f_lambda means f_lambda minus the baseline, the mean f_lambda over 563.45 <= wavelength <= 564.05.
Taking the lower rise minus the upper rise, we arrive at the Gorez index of 0.29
